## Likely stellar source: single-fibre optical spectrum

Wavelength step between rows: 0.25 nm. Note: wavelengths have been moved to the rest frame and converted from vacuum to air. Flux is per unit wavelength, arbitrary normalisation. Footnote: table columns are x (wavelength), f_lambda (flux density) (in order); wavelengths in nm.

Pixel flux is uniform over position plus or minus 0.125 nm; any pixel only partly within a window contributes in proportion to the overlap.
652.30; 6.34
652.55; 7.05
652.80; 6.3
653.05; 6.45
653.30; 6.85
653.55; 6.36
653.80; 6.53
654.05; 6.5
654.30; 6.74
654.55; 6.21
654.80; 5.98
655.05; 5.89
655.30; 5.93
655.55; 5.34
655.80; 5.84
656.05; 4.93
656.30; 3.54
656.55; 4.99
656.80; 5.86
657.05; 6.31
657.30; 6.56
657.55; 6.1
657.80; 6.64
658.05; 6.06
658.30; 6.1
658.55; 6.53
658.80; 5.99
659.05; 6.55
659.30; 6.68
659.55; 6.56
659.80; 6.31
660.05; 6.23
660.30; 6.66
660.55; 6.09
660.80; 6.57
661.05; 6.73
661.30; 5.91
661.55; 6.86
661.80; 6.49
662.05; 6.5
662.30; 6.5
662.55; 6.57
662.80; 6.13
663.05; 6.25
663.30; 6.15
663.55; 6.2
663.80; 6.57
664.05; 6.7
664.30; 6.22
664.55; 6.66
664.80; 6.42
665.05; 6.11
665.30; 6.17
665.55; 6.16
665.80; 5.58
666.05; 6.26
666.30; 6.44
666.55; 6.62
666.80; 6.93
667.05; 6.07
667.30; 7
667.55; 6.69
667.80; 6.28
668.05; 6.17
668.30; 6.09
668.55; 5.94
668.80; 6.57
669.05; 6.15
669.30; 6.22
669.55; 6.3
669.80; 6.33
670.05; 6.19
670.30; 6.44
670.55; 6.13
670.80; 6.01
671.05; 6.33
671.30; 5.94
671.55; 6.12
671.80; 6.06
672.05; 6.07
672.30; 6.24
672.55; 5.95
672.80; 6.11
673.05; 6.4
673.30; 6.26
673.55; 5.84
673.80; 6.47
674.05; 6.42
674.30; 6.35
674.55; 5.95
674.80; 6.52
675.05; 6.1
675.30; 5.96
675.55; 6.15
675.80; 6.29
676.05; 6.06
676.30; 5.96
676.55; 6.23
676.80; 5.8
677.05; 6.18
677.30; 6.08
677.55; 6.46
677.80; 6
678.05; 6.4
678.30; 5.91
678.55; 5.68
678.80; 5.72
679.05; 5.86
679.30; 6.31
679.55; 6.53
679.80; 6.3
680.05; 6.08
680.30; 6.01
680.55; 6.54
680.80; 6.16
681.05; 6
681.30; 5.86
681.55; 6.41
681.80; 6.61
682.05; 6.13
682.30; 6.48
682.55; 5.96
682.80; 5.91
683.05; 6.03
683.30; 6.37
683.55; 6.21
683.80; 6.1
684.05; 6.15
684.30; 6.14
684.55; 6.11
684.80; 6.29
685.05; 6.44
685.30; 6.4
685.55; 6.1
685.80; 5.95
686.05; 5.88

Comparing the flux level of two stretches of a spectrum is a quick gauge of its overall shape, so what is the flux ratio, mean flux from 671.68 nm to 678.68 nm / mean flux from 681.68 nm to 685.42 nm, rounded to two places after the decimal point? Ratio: 0.99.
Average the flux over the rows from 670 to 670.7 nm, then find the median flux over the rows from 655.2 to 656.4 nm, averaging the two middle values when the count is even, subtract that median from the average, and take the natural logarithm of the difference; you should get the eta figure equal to -0.09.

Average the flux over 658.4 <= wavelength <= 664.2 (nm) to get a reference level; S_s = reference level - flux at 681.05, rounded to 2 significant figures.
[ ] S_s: 0.42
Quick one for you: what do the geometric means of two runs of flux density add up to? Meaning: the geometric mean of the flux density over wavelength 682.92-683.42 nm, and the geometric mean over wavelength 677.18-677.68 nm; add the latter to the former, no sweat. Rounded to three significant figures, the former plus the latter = 12.5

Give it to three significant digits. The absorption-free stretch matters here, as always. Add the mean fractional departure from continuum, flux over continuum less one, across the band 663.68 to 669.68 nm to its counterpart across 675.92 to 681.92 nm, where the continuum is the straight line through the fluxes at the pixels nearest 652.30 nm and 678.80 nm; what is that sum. 0.130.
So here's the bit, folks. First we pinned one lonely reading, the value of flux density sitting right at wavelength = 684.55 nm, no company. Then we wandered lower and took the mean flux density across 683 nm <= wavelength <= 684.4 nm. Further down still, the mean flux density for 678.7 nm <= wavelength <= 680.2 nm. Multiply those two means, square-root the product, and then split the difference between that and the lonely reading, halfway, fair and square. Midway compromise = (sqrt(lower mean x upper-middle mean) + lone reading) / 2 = 6.13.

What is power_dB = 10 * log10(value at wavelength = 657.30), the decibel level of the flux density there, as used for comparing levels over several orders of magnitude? 8.17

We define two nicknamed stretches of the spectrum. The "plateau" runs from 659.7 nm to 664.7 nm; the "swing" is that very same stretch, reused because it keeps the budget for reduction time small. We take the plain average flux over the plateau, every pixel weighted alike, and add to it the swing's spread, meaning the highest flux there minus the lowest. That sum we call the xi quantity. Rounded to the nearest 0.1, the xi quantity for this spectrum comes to 7.4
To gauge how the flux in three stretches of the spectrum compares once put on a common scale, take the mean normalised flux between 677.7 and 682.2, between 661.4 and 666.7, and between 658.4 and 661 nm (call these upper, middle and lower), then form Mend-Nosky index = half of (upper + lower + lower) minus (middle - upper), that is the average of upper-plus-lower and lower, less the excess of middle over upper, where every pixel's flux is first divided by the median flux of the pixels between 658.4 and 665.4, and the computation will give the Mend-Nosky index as 1.43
